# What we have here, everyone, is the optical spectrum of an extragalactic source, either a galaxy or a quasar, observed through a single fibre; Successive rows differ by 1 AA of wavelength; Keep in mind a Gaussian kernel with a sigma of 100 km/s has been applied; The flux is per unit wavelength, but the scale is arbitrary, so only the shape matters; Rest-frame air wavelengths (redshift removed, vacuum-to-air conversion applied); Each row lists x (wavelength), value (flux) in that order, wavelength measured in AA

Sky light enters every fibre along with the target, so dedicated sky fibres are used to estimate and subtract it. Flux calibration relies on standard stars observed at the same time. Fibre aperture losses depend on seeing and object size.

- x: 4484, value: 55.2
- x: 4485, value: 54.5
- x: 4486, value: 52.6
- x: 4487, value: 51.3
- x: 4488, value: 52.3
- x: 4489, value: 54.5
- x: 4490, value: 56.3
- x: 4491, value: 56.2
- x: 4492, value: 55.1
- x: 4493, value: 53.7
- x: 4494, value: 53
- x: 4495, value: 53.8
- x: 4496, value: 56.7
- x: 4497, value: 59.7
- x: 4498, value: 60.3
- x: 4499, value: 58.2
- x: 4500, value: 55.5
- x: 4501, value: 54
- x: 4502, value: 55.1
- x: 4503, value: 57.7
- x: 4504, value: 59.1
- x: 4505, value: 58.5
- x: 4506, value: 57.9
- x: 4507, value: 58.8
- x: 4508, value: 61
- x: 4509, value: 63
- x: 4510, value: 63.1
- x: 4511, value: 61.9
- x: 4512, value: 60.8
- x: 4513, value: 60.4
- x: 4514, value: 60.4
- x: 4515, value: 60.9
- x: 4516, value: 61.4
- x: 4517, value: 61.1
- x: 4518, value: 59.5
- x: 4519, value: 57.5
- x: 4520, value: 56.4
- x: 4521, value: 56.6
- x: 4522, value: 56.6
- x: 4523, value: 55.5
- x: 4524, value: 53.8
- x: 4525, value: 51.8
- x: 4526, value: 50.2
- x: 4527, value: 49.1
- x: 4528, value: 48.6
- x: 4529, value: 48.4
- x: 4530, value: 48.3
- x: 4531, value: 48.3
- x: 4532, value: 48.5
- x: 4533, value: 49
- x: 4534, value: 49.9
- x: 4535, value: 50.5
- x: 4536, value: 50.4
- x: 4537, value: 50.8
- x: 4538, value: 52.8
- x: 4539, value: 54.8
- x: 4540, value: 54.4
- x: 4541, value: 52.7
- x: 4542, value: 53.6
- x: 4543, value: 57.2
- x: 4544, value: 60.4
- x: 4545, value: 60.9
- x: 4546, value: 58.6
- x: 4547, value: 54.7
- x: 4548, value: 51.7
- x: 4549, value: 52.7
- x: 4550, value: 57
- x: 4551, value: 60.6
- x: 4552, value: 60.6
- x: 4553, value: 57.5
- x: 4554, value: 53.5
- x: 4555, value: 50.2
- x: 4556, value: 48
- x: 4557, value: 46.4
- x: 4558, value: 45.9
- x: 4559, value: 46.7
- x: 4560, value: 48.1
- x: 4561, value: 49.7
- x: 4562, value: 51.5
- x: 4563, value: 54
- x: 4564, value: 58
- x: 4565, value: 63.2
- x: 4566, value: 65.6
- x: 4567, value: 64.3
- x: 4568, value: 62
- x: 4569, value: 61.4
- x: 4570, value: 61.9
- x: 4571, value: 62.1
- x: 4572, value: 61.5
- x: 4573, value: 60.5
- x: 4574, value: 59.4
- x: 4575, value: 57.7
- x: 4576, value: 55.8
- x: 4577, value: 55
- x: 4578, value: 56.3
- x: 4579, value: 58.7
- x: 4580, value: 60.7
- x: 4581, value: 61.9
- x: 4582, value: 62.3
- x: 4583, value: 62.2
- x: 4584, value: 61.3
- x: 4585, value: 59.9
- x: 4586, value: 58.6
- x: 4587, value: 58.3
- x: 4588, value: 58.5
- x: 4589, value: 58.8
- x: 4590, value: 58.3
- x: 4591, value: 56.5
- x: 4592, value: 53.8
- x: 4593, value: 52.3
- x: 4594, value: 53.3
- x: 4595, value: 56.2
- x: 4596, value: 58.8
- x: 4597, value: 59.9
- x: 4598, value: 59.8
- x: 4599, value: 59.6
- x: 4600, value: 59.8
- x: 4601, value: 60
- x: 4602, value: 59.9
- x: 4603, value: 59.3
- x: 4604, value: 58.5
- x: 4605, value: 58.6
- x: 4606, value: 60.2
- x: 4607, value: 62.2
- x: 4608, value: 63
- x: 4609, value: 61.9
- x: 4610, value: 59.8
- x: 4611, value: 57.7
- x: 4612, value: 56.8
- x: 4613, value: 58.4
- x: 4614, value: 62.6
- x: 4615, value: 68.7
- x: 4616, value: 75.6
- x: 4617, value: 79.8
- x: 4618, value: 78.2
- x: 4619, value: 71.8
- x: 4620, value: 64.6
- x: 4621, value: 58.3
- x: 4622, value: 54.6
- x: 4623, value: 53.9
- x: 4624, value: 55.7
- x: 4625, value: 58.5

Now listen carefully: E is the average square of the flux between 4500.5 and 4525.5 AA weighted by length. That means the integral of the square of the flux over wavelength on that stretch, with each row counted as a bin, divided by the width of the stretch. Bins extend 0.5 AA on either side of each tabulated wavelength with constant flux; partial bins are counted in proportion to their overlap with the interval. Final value 3432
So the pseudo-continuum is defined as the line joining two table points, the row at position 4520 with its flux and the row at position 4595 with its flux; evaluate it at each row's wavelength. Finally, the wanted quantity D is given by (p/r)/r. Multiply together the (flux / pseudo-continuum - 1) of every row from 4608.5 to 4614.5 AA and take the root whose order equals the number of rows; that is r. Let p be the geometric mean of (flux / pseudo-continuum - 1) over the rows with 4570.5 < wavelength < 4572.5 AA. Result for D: 46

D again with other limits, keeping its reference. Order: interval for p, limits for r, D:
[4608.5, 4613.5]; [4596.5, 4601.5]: 9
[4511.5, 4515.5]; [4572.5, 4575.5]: 33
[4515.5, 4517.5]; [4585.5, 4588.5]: 54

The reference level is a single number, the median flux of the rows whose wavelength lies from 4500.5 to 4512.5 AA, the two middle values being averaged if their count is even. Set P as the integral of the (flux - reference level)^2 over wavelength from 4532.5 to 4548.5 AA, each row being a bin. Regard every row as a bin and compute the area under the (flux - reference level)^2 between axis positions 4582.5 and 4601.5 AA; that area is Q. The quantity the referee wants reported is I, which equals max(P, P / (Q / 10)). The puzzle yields 615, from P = 615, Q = 138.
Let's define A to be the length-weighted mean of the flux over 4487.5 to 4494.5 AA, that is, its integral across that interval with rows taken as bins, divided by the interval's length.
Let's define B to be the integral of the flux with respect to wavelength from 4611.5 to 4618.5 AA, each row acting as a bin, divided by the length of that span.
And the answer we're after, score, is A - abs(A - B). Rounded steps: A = 54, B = 69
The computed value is 40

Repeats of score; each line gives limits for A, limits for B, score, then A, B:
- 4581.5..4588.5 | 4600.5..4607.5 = 60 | 60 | 60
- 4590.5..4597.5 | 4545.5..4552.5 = 55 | 56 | 57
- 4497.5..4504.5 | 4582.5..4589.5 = 55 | 57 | 60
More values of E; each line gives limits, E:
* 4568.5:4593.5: 3482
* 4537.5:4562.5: 2895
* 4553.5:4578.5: 3167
